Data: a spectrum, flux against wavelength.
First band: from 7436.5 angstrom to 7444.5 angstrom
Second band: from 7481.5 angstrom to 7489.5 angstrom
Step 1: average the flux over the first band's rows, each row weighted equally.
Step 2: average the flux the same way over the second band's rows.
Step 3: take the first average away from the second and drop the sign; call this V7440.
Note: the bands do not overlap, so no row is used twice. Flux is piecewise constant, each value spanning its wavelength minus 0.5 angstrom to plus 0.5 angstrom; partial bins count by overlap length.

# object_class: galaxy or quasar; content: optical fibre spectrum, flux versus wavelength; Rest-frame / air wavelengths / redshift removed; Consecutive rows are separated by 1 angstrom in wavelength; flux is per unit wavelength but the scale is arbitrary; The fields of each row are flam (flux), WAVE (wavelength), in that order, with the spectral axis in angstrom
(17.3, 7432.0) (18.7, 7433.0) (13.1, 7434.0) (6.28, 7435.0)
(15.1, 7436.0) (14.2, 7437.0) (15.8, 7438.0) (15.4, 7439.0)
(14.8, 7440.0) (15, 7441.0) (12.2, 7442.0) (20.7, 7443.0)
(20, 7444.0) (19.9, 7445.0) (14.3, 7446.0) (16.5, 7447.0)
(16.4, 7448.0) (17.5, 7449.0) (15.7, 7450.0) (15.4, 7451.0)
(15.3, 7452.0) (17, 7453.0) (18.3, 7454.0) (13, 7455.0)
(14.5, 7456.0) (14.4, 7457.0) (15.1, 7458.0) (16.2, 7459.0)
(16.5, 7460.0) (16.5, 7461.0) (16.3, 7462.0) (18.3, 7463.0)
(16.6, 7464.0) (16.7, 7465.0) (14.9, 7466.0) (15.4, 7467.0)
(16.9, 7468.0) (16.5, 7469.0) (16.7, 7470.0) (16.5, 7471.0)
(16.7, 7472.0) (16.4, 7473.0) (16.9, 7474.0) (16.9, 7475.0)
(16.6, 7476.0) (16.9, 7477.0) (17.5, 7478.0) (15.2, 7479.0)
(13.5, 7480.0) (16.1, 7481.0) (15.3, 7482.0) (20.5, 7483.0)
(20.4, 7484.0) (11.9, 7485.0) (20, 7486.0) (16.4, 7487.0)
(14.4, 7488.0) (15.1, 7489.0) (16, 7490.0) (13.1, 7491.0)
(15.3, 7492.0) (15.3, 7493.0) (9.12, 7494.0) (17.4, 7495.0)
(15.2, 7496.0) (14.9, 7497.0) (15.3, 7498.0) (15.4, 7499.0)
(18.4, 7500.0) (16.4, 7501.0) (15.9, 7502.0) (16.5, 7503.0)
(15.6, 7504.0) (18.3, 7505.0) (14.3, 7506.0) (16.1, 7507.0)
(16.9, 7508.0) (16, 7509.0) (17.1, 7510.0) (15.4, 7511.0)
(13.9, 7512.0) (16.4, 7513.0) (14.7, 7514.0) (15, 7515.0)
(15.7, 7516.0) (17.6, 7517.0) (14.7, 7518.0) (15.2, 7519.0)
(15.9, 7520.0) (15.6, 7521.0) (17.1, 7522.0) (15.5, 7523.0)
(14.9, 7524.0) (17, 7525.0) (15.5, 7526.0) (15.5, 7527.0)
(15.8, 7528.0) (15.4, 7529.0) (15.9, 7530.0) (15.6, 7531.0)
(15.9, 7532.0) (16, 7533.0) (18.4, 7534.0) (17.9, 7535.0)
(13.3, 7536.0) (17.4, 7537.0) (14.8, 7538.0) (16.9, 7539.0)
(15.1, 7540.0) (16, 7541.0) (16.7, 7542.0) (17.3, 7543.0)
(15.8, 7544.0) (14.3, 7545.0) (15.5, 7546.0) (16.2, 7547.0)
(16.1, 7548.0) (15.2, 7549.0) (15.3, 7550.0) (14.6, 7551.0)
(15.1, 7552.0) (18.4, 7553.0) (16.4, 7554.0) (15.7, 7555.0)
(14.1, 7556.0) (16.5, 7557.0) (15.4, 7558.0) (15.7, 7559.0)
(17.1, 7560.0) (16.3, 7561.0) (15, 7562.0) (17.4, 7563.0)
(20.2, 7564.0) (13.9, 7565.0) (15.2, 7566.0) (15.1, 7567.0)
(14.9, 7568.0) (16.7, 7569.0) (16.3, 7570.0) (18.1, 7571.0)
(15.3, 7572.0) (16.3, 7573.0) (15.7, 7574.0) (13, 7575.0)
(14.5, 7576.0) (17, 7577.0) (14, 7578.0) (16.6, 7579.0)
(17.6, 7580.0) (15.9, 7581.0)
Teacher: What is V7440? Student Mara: 0.74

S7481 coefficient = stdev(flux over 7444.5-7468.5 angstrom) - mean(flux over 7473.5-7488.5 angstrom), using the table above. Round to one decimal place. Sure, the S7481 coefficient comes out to -15.1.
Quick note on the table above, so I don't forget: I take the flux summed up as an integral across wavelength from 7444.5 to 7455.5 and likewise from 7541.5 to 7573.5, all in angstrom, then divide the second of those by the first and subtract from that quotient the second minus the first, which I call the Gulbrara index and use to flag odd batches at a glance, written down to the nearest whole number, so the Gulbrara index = -330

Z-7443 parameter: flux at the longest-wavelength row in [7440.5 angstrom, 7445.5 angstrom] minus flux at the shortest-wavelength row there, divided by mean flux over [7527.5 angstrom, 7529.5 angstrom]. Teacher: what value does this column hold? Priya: 0.31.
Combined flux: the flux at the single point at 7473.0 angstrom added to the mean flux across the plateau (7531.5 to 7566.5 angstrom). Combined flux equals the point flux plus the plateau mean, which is 32.43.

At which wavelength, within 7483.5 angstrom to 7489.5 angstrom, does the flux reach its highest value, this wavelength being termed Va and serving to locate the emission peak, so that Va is 7484.0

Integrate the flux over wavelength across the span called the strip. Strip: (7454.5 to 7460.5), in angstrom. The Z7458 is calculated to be 90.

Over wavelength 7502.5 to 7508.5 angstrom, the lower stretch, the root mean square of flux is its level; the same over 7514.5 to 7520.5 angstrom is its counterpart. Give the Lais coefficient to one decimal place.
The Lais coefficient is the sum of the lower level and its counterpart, 32.0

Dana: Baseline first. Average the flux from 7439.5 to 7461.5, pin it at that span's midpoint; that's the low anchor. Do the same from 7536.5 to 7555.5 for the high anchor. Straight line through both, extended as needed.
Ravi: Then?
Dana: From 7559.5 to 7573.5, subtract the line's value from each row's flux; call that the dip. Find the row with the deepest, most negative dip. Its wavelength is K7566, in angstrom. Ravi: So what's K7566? 7565.0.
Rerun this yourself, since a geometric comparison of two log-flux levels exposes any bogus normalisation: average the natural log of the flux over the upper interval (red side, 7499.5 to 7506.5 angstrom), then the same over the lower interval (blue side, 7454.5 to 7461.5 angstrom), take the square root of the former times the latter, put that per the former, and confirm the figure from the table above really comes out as 0.985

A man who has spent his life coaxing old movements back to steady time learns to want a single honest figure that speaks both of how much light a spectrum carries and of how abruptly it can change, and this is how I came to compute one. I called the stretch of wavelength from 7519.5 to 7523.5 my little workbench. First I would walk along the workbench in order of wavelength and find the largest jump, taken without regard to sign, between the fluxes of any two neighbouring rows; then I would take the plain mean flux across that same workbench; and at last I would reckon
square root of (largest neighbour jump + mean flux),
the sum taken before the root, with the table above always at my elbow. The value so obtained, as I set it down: 4.20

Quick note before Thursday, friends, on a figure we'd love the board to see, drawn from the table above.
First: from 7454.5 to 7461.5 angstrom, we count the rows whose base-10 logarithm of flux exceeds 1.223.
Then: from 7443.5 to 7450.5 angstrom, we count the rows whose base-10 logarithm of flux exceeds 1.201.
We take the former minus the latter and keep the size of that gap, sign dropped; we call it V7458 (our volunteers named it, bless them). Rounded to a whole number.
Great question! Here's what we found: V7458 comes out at 5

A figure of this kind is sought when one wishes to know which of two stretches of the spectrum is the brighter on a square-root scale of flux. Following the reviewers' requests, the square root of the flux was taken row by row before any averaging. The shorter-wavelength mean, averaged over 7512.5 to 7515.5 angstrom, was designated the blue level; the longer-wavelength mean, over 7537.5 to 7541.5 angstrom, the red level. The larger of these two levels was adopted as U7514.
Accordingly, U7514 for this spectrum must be 3.96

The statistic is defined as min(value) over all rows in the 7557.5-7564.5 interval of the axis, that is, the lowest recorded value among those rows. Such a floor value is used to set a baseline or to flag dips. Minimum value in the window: 15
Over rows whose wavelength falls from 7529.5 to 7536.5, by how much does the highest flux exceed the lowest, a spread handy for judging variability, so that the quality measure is 5.1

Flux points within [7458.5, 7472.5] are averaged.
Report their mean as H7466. 16.5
